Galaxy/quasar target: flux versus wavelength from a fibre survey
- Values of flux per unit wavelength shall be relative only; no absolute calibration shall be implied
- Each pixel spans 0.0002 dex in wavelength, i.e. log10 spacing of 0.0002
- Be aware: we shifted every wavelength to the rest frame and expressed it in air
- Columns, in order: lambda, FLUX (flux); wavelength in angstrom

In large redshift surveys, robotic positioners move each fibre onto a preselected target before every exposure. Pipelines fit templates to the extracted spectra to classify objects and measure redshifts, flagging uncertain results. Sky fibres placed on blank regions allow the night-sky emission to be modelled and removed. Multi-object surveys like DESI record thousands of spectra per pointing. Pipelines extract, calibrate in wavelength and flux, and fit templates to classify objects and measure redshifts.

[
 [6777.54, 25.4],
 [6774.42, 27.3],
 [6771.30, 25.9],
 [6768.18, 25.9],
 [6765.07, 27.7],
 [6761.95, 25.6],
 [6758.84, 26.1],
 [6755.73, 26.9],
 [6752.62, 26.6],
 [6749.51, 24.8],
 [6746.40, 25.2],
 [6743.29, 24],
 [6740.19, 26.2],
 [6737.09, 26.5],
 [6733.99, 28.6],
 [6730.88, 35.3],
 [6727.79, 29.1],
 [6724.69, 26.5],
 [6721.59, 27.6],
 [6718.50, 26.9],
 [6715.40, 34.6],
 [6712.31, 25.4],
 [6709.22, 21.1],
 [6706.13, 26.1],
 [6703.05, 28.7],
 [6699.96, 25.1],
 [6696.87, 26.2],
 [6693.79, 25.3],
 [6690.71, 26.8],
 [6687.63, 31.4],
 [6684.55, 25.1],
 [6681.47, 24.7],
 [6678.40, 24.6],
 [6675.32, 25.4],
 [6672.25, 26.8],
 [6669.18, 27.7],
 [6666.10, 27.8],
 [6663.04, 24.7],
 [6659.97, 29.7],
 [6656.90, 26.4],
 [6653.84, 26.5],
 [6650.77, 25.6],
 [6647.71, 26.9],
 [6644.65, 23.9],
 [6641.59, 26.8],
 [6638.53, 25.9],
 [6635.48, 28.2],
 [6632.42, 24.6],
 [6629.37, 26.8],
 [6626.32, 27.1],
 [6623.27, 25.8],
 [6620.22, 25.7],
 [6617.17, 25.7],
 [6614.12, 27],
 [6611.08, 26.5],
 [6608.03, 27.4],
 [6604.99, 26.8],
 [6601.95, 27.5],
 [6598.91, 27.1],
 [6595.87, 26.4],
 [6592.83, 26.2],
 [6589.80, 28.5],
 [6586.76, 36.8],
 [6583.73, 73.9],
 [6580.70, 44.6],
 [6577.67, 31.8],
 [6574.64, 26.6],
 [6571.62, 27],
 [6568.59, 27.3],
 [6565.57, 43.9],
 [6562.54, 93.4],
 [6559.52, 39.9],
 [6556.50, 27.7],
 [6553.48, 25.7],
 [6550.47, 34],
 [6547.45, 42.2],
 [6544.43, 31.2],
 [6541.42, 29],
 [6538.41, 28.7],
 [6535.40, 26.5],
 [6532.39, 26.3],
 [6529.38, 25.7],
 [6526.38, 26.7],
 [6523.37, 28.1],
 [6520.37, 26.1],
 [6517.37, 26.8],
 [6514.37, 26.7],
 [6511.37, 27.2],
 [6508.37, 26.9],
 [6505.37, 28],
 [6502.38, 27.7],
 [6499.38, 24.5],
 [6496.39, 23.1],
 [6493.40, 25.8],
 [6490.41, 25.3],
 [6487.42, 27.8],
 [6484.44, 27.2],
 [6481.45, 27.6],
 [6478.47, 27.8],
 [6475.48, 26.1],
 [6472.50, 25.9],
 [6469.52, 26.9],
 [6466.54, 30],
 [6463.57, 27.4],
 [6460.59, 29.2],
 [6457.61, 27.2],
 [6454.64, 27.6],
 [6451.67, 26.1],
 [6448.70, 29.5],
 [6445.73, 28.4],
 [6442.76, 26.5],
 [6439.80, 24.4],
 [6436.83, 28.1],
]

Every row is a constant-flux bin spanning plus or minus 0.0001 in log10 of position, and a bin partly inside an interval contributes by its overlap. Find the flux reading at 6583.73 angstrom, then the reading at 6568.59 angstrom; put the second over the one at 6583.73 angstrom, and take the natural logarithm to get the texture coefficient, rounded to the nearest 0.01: -1.00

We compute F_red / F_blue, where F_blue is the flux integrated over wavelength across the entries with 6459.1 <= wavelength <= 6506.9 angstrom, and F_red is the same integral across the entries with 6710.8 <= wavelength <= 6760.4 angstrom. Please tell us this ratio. 1.06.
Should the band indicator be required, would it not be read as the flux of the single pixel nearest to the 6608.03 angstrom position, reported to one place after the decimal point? 27.4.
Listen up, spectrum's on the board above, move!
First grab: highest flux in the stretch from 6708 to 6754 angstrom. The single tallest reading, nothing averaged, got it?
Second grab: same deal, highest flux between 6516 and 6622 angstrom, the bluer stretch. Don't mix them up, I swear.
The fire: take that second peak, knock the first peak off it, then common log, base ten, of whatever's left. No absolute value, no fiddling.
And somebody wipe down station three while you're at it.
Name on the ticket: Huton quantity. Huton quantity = 1.76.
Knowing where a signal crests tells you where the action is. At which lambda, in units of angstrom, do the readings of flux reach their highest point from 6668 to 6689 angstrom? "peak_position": 6687.63 angstrom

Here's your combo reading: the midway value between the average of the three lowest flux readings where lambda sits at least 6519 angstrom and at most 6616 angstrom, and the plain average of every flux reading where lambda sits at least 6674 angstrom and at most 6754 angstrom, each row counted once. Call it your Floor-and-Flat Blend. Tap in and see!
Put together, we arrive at 26.3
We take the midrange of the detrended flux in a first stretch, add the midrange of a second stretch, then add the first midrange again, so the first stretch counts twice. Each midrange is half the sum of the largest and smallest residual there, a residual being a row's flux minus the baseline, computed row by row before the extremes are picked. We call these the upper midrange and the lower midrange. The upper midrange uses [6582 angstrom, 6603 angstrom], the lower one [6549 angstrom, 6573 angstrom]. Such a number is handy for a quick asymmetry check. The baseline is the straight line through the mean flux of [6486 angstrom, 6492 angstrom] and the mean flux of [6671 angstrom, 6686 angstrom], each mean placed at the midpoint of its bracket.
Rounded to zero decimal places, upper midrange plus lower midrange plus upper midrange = 82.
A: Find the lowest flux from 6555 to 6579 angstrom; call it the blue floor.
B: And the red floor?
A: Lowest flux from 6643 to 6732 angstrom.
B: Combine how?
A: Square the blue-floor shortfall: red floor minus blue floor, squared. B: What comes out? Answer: 30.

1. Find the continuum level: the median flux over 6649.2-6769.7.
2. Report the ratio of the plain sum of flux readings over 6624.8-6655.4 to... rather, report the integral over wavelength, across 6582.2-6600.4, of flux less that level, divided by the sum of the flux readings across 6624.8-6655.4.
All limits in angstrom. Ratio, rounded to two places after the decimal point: 0.70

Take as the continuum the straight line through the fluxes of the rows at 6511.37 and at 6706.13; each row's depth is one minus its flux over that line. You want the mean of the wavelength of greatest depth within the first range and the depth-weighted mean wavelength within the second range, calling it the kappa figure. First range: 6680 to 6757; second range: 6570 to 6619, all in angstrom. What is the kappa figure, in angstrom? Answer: 6646.3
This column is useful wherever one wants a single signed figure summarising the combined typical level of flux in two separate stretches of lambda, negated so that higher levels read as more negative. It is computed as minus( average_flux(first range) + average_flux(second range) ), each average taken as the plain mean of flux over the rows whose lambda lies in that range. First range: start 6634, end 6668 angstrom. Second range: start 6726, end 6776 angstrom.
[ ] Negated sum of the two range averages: -54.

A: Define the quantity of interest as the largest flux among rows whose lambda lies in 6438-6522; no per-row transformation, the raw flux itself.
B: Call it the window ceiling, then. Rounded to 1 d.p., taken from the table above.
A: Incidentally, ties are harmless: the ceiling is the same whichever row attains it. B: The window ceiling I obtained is 30.0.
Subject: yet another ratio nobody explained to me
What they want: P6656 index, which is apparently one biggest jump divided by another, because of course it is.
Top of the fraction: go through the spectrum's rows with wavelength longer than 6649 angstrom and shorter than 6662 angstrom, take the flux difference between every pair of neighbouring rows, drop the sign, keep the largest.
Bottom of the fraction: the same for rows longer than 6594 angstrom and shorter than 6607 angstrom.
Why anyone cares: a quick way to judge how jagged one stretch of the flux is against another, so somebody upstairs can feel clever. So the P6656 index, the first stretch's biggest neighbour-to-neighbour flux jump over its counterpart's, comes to 4.7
